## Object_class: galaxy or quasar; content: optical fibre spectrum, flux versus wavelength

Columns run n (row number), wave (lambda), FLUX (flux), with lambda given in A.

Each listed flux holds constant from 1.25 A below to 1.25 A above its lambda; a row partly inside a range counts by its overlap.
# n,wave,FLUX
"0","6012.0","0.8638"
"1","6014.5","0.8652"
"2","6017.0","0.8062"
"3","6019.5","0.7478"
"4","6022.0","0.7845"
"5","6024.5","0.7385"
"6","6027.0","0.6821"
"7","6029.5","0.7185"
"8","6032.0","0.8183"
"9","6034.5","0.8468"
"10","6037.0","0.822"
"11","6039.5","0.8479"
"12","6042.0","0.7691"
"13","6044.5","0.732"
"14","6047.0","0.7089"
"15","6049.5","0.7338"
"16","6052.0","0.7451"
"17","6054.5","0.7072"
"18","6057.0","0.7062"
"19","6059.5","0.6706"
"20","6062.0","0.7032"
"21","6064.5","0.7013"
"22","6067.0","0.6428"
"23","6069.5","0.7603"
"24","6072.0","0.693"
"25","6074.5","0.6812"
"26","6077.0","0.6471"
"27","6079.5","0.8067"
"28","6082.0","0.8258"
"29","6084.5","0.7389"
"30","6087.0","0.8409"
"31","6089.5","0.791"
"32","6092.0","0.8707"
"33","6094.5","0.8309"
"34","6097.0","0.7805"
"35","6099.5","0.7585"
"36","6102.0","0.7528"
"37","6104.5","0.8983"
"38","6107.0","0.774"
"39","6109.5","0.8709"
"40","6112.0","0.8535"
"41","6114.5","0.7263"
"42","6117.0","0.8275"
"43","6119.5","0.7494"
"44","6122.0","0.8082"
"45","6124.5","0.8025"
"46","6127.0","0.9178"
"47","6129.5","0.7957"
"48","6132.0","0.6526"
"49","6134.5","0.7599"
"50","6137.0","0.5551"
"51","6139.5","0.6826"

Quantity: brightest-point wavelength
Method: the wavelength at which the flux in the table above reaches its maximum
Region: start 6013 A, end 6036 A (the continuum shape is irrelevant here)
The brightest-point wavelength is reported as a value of 6014.5 A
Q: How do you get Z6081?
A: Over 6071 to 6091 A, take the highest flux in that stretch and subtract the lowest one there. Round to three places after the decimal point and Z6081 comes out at 0.194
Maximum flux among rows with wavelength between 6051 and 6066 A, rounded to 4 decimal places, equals 0.7451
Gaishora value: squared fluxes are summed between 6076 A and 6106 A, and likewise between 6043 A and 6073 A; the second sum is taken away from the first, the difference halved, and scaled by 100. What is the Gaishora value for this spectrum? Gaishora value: 80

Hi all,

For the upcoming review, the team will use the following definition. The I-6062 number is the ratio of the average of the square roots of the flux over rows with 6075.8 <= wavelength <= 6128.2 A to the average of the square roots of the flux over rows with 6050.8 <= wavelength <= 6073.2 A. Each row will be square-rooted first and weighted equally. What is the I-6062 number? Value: 1.07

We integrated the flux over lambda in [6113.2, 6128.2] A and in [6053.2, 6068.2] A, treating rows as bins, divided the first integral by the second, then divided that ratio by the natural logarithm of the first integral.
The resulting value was 0.469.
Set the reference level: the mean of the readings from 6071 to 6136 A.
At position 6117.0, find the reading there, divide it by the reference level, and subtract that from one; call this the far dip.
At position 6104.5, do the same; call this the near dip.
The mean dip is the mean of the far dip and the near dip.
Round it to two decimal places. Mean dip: -0.10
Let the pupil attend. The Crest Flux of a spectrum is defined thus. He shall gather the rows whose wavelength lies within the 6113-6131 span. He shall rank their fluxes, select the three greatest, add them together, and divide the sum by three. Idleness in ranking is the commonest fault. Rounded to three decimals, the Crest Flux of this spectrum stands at 0.851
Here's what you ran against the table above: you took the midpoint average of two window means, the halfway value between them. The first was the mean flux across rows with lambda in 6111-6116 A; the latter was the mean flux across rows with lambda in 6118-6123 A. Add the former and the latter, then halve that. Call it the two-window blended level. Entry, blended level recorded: 0.784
